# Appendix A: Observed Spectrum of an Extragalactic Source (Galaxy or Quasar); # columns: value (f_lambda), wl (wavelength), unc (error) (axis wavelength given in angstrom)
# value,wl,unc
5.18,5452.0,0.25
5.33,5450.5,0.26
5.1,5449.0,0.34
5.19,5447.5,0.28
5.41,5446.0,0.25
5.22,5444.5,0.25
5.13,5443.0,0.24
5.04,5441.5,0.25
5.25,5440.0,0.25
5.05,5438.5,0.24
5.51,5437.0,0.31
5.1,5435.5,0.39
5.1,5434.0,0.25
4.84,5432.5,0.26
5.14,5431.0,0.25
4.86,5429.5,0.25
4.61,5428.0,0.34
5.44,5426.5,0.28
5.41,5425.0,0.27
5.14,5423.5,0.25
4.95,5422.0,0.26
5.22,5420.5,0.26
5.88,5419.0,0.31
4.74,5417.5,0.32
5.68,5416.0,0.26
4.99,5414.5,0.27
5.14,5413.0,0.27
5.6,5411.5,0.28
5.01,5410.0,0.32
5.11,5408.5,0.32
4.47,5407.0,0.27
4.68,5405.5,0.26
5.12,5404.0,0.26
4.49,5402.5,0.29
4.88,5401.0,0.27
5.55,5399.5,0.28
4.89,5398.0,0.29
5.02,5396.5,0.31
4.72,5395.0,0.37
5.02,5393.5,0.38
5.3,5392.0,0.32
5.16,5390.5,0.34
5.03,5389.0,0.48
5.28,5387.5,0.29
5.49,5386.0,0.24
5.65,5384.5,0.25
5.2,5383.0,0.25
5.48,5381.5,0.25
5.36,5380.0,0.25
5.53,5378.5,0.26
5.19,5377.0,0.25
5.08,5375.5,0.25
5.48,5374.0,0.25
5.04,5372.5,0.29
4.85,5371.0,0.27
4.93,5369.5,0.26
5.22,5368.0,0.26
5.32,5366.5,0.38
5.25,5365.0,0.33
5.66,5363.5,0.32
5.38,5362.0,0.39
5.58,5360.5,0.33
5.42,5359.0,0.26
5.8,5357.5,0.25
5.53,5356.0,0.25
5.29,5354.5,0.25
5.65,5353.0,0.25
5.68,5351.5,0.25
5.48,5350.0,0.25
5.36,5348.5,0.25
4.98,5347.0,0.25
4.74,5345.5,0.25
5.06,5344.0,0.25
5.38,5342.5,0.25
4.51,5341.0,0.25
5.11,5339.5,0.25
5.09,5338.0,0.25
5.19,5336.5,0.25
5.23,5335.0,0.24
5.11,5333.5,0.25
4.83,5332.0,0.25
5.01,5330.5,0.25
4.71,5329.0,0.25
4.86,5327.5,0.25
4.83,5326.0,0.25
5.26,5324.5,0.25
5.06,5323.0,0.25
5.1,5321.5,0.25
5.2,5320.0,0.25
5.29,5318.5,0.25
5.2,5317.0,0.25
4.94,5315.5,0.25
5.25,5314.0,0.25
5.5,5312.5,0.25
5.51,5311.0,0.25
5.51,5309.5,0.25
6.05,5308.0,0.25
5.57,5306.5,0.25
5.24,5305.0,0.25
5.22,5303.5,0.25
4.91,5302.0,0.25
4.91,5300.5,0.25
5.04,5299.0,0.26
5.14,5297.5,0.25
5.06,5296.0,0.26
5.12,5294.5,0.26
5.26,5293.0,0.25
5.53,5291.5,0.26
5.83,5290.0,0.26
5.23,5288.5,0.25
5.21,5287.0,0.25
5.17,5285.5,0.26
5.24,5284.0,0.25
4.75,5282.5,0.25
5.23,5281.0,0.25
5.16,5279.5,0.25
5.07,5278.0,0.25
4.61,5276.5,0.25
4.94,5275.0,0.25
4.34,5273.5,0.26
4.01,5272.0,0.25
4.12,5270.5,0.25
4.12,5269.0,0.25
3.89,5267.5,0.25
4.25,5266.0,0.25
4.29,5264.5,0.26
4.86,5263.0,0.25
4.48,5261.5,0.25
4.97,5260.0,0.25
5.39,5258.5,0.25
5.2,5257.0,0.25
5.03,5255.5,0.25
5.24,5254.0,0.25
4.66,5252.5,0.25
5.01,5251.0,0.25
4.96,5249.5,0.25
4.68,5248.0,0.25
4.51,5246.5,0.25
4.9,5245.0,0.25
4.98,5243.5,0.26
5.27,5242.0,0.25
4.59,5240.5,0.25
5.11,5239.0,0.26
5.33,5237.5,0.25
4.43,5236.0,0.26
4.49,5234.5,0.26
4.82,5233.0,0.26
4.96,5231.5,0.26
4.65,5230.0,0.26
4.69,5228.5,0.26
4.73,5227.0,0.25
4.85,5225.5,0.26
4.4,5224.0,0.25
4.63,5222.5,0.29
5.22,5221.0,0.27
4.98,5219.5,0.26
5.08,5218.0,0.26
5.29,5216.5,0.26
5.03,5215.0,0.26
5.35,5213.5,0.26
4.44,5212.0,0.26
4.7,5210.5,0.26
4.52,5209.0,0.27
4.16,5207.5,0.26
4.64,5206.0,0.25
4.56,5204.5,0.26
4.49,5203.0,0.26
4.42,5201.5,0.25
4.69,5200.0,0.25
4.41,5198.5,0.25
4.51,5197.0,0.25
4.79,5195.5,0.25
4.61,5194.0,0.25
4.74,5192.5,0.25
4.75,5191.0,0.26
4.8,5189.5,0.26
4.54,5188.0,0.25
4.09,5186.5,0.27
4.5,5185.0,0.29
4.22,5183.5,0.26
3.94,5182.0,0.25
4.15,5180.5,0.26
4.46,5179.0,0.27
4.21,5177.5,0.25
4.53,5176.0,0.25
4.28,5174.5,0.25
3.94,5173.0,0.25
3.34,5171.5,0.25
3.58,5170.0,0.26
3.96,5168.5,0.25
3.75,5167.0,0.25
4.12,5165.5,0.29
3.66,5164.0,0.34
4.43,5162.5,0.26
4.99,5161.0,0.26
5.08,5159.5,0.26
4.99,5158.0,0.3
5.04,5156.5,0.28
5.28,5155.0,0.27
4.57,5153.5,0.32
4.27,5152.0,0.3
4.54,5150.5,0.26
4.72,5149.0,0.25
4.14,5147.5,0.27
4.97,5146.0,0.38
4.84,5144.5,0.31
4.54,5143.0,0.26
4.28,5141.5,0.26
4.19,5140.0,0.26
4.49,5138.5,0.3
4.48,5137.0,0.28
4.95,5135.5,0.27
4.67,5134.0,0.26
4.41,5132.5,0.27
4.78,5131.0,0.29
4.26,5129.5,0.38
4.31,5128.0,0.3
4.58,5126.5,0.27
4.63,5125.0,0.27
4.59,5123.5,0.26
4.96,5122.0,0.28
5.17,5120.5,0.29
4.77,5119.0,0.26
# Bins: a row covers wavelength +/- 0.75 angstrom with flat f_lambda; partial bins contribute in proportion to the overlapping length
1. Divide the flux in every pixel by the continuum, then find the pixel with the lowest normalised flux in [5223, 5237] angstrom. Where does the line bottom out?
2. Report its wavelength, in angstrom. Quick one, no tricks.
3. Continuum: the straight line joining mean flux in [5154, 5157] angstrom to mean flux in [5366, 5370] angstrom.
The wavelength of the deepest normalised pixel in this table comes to 5224.0 angstrom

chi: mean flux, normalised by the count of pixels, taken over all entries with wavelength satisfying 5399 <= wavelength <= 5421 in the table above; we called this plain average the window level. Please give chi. 5.10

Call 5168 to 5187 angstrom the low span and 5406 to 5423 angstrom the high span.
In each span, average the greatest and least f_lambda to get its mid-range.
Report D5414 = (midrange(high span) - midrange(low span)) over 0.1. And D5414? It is 12.4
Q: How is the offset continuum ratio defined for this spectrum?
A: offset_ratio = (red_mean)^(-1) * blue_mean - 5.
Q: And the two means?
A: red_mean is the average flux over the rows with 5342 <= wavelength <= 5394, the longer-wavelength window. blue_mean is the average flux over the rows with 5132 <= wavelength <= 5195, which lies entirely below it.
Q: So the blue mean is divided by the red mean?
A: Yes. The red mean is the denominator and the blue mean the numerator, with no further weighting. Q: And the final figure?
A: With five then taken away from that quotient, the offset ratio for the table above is -4.17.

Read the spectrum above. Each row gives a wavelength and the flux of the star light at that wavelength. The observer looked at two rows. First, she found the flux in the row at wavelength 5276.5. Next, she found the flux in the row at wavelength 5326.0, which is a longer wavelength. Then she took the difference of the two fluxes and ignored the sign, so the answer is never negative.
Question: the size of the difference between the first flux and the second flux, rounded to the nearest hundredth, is 0.22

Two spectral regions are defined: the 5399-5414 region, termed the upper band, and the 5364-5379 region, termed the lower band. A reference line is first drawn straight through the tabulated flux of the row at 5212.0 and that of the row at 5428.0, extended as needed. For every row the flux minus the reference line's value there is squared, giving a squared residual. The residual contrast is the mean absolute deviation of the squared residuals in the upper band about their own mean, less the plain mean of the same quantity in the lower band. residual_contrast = -0.17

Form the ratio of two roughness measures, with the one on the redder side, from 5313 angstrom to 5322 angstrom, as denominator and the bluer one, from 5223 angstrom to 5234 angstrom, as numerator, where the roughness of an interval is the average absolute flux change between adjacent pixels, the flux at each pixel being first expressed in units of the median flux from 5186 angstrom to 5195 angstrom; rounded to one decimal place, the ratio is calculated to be 1.1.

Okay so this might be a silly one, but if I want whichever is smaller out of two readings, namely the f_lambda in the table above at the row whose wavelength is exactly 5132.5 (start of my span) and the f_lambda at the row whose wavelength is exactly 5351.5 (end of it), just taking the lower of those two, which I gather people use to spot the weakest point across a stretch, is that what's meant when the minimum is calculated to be 4.41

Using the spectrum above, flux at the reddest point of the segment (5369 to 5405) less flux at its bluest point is 0.2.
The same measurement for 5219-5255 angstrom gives 0.3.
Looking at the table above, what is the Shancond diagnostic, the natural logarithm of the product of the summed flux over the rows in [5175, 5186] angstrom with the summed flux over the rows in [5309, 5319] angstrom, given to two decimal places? 7.02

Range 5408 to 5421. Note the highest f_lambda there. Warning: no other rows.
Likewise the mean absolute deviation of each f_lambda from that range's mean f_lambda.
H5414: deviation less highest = -5.6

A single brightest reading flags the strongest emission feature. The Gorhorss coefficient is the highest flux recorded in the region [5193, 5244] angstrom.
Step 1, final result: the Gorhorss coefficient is 5.35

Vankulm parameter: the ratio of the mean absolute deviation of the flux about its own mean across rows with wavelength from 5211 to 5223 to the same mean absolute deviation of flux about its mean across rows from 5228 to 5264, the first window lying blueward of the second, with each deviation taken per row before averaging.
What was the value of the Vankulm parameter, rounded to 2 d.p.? 1.00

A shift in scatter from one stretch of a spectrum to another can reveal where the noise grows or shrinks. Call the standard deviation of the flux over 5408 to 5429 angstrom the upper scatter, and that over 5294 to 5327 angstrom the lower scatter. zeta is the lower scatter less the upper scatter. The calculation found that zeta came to -0.08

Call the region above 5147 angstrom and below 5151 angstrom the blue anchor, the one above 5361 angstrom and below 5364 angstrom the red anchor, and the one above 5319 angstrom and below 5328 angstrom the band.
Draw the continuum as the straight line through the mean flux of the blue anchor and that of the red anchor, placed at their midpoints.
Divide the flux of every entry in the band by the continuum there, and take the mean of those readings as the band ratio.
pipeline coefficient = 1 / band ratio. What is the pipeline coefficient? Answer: 1.05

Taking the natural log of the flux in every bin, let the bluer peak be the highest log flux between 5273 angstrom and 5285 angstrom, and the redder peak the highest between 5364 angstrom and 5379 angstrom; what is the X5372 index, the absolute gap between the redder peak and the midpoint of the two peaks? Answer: 0.027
